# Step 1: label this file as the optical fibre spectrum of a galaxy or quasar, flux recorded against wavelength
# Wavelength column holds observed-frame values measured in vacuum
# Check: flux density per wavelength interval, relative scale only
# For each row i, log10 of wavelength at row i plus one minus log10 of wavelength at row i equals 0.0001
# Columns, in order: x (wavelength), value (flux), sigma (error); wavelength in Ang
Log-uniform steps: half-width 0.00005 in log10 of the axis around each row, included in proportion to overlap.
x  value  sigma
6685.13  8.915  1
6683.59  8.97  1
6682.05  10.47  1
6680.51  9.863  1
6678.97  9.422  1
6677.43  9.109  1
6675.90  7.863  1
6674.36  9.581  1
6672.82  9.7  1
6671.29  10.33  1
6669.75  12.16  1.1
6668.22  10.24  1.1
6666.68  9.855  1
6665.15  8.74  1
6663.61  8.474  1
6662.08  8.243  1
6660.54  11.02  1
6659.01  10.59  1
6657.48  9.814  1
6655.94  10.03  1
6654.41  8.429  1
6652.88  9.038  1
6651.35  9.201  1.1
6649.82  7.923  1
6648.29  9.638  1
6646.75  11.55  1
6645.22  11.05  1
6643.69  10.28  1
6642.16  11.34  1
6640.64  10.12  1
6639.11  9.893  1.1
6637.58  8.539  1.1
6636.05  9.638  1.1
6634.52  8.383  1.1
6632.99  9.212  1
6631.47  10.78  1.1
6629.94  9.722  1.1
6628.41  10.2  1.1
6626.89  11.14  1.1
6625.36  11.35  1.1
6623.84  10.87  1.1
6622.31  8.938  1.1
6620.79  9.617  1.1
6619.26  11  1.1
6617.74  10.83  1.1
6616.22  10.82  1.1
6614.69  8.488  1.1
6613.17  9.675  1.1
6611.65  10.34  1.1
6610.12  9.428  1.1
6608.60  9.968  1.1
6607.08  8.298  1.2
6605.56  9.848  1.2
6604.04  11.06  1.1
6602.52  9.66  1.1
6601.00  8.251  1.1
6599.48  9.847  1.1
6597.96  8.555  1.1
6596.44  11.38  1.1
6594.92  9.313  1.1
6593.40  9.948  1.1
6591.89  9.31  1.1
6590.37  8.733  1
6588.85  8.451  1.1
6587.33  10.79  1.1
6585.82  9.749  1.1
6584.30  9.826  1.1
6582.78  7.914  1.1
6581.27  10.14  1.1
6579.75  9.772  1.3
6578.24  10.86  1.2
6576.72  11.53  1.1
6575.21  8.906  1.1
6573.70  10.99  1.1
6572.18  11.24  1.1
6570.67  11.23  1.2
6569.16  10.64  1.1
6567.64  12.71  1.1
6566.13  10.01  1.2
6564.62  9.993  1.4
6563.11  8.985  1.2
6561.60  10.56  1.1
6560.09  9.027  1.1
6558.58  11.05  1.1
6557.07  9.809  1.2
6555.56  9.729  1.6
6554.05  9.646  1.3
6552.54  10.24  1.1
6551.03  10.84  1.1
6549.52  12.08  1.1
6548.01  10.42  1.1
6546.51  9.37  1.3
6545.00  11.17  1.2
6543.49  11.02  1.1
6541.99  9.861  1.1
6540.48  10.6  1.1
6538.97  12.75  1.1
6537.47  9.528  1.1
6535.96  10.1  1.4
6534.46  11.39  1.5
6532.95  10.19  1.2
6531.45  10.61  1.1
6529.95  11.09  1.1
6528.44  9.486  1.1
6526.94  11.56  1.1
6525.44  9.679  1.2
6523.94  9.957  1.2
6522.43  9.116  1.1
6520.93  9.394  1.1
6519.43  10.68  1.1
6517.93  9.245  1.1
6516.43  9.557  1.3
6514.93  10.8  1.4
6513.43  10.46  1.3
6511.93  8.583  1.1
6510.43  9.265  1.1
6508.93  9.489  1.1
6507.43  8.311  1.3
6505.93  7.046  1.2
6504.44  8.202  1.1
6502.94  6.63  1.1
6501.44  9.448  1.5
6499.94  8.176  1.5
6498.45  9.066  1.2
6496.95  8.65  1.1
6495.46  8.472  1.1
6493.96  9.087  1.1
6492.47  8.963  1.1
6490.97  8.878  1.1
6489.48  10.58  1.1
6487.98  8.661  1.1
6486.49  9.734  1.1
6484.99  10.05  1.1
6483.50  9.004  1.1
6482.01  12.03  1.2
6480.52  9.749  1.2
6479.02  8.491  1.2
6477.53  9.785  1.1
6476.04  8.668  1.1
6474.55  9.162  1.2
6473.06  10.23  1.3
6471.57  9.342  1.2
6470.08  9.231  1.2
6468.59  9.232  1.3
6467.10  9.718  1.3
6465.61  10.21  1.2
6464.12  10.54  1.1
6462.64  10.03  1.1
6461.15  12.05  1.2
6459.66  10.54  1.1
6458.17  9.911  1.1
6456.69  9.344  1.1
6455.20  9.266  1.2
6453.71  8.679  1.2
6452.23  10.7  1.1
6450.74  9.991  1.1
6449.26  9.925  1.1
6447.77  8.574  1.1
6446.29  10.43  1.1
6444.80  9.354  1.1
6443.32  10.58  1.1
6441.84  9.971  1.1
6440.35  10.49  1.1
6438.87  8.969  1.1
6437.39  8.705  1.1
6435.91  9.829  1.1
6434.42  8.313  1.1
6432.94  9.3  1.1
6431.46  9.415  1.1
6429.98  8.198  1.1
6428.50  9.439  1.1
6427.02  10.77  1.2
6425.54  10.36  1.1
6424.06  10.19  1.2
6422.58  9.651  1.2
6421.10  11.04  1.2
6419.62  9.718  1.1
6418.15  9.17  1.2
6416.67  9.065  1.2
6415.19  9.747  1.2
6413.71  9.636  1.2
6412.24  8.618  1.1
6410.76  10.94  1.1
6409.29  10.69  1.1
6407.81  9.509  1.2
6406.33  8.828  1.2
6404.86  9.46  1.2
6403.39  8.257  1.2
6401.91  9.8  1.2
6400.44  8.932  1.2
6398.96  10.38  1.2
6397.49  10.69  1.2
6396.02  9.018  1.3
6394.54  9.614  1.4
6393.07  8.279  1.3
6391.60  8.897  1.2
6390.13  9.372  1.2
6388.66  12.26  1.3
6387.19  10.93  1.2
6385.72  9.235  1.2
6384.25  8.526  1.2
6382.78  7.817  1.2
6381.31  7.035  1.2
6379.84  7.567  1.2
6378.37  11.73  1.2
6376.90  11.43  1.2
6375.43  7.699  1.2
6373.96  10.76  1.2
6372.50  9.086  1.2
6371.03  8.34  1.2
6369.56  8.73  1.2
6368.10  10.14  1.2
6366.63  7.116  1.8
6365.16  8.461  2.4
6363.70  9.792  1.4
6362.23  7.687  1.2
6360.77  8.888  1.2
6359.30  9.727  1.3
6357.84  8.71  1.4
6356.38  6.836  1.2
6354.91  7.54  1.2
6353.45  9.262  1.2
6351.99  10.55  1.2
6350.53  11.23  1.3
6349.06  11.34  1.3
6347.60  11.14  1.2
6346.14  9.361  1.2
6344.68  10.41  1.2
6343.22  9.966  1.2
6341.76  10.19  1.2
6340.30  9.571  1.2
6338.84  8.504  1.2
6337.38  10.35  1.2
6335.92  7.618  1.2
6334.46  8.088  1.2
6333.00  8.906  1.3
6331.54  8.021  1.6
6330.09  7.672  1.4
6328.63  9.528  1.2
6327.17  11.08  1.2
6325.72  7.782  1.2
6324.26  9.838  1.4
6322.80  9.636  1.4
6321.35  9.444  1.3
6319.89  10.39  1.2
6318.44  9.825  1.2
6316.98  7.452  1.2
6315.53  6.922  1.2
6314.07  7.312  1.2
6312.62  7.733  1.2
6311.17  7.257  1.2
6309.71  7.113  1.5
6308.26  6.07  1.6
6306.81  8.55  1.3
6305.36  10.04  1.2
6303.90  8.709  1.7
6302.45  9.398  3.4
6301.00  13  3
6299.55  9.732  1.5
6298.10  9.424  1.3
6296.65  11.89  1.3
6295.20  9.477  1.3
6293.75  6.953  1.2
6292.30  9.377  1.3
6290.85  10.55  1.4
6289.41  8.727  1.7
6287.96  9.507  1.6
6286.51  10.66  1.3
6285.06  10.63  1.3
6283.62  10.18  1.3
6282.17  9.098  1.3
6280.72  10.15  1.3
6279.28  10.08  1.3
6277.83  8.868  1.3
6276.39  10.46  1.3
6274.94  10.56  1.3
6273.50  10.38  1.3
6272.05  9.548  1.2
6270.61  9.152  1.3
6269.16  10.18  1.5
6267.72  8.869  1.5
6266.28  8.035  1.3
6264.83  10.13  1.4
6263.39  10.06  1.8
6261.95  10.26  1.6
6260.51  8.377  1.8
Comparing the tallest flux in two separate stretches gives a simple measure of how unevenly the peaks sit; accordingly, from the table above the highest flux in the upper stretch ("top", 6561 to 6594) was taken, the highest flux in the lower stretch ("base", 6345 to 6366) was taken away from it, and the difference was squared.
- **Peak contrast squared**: 1.9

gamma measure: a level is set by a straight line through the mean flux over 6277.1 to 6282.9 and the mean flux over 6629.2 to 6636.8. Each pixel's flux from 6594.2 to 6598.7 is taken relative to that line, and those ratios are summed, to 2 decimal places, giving 3.06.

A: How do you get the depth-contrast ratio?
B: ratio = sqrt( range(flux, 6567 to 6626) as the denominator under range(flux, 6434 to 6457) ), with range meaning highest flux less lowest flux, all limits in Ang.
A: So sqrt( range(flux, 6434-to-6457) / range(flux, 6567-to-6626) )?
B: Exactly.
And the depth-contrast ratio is 0.71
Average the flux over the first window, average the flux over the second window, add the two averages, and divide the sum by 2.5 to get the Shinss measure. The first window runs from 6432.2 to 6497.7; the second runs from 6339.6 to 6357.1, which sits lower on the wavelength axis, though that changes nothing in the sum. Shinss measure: 7.76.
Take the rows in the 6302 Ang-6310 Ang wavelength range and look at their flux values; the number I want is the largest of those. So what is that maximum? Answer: 10.04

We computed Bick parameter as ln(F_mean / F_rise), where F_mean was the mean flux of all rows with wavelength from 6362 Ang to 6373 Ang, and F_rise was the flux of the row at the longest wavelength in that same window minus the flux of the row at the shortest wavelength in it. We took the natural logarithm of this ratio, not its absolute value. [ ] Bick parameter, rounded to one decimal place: 1.8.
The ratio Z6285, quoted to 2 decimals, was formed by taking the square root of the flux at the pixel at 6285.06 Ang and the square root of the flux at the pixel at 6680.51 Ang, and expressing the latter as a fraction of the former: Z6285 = 0.96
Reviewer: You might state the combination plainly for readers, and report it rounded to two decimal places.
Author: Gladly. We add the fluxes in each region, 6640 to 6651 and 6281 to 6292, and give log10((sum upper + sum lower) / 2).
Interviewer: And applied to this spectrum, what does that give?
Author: 1.85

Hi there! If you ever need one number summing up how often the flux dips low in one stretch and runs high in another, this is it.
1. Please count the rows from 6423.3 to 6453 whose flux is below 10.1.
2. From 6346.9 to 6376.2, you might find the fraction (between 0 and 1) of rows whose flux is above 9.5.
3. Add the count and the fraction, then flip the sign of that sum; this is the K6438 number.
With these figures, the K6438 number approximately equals -13.40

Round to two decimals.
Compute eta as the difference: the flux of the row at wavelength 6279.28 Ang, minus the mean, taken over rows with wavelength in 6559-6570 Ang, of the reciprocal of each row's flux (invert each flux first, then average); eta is 9.98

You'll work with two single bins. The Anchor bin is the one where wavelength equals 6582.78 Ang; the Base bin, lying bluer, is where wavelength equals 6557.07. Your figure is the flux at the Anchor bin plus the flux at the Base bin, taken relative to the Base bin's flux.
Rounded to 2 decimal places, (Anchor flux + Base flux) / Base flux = 1.81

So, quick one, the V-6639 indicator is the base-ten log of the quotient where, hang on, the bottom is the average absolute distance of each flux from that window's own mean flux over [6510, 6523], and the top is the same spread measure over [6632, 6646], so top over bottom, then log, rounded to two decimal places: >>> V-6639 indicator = 0.09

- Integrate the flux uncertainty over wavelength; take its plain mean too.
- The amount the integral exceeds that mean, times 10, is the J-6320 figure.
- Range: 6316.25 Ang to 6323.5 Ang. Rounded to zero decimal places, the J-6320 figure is 79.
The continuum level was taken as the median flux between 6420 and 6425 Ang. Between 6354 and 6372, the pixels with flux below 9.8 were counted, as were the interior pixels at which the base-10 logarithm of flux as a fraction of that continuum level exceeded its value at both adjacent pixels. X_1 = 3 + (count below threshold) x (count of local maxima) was 36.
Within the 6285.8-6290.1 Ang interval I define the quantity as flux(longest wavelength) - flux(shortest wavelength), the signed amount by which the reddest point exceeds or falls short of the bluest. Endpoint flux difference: -1.93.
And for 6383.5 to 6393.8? -0.25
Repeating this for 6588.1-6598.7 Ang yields 0.10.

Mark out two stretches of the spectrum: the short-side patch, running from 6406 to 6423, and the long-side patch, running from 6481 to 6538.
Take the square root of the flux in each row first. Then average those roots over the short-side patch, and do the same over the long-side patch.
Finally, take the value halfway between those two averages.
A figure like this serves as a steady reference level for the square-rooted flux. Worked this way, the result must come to 3.10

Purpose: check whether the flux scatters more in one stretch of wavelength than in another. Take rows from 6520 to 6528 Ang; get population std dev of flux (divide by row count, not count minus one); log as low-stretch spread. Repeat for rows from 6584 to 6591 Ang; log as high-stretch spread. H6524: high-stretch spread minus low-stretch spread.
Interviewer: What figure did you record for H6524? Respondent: 0.0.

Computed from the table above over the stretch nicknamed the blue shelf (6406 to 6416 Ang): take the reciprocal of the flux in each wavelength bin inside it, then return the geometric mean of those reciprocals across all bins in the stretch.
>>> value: 0.103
